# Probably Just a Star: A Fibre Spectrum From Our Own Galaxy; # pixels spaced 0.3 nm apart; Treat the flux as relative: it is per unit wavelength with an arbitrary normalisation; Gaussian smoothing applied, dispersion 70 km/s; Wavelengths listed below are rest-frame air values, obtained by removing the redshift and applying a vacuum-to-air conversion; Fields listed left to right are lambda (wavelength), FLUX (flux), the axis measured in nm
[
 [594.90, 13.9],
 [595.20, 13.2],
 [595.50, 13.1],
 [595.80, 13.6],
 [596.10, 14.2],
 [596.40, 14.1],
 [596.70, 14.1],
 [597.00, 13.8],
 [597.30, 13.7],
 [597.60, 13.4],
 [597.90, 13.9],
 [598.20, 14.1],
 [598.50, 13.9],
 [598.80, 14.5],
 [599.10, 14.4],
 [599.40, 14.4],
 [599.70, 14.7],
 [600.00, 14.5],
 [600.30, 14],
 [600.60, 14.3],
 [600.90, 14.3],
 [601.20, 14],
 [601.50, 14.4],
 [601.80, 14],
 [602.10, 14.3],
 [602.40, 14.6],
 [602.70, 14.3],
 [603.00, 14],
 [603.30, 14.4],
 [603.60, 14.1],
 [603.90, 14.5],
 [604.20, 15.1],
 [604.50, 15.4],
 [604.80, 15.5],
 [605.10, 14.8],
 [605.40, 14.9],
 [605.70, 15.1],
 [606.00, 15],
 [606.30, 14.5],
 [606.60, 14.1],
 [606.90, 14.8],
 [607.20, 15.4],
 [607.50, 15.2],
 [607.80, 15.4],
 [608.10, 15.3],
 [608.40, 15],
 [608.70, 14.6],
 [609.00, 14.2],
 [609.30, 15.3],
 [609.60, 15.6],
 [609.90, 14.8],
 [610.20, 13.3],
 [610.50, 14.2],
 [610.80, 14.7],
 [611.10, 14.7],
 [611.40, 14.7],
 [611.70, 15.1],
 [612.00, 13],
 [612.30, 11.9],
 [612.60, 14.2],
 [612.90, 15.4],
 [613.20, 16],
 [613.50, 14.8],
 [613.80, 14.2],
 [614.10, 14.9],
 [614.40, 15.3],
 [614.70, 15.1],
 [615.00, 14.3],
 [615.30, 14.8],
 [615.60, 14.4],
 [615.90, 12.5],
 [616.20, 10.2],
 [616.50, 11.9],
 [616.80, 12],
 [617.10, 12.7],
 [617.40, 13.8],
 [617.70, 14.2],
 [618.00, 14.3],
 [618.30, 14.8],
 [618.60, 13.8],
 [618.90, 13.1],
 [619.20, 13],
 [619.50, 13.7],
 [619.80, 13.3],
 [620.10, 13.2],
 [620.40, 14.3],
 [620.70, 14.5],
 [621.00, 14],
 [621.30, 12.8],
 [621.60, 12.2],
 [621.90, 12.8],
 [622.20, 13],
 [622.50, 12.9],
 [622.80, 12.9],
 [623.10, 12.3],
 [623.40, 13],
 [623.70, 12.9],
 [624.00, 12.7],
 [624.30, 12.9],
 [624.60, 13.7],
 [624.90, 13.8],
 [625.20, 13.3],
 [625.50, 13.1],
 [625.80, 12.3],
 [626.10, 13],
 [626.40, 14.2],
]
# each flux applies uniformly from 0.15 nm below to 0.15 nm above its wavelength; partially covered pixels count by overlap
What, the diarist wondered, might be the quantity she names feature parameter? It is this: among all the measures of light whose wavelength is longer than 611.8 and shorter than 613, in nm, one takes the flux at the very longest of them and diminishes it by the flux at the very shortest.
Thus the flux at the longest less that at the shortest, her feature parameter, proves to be 2.4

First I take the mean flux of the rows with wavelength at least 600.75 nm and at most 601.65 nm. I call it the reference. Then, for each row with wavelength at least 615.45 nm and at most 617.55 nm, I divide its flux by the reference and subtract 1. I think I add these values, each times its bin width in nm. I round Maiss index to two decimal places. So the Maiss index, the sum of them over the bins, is -0.26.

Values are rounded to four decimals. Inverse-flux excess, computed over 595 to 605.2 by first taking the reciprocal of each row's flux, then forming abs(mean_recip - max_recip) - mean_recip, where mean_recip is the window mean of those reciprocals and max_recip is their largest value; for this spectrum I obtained -0.0645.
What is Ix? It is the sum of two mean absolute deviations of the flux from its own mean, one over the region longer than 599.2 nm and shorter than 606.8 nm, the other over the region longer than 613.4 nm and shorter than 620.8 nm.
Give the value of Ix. 1.28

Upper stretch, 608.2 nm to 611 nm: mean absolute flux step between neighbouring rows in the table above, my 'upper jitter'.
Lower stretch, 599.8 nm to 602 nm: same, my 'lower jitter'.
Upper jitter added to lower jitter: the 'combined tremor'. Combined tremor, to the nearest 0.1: 1.1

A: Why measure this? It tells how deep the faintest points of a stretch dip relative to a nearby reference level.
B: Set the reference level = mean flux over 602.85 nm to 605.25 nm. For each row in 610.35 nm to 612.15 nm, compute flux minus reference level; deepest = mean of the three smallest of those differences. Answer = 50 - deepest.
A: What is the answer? 50.8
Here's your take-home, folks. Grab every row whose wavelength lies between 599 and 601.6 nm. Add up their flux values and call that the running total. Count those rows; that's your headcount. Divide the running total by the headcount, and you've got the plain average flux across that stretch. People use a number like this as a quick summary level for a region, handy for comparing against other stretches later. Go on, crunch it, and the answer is 14.3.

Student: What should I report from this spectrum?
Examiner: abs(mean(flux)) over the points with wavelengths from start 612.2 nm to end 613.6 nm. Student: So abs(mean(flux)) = 14.5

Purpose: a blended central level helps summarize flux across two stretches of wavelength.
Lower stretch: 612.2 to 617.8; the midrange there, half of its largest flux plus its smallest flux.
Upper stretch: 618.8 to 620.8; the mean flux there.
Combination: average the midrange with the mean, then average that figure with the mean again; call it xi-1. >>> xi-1 13.5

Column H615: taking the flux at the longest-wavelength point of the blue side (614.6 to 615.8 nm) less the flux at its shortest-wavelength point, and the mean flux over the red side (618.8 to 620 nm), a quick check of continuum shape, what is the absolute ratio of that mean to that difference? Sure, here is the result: 19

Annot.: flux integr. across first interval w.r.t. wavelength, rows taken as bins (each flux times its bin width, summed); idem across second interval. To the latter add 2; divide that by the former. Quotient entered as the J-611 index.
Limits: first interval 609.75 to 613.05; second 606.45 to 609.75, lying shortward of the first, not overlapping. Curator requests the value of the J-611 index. 1.10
